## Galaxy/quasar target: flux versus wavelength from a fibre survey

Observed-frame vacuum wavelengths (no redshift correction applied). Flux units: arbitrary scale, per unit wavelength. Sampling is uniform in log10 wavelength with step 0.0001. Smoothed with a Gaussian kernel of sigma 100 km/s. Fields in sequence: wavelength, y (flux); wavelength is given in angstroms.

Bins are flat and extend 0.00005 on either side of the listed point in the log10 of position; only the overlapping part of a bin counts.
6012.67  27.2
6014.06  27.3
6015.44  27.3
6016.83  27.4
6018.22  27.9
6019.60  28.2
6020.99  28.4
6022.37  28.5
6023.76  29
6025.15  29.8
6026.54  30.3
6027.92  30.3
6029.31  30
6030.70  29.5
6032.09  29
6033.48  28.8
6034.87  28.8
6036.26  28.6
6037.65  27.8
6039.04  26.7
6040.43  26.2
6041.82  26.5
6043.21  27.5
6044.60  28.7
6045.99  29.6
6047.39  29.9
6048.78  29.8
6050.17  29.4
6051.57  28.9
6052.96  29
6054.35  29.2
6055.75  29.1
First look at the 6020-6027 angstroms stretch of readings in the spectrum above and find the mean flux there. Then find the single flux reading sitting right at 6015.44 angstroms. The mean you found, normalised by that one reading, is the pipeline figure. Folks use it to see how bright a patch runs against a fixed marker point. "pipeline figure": 1.07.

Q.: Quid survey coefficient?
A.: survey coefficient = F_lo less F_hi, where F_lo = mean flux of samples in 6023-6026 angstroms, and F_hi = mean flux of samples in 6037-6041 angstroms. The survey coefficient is 2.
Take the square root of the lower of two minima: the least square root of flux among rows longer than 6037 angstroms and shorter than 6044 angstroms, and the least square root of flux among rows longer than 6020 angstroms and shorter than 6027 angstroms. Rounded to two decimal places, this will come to 2.26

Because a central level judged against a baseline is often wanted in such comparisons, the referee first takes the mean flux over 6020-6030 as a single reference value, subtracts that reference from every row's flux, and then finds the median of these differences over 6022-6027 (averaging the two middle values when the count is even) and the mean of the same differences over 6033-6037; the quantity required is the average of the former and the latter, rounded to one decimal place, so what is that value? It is -0.4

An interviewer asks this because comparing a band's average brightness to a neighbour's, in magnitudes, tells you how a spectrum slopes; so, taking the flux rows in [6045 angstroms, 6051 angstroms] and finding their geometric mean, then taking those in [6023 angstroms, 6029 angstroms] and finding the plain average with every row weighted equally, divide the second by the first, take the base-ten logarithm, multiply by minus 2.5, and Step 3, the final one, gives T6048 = -0.006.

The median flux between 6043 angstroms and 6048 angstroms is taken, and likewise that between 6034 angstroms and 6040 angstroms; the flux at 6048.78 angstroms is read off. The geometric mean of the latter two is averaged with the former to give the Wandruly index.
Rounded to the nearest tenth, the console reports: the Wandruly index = 29.1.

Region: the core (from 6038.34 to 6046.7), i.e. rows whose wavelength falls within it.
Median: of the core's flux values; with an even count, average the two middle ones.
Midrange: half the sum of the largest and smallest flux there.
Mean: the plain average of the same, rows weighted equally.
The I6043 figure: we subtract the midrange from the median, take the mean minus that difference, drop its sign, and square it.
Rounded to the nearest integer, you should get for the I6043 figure 803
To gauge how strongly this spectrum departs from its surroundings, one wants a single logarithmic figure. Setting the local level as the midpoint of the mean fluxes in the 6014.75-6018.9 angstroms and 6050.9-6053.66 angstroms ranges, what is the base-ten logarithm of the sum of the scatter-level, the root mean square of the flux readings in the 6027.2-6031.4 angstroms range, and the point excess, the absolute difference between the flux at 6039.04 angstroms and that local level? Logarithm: 1.50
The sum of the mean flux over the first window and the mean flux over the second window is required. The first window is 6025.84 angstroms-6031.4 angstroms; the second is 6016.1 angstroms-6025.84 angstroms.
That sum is 58.5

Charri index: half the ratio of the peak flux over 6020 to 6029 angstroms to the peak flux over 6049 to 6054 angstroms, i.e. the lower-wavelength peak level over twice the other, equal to 0.515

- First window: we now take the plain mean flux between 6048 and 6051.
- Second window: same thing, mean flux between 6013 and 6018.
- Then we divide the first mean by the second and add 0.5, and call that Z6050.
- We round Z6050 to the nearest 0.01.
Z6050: 1.58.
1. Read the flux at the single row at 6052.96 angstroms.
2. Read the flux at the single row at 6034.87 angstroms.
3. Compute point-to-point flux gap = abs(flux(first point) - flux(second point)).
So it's 0.20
